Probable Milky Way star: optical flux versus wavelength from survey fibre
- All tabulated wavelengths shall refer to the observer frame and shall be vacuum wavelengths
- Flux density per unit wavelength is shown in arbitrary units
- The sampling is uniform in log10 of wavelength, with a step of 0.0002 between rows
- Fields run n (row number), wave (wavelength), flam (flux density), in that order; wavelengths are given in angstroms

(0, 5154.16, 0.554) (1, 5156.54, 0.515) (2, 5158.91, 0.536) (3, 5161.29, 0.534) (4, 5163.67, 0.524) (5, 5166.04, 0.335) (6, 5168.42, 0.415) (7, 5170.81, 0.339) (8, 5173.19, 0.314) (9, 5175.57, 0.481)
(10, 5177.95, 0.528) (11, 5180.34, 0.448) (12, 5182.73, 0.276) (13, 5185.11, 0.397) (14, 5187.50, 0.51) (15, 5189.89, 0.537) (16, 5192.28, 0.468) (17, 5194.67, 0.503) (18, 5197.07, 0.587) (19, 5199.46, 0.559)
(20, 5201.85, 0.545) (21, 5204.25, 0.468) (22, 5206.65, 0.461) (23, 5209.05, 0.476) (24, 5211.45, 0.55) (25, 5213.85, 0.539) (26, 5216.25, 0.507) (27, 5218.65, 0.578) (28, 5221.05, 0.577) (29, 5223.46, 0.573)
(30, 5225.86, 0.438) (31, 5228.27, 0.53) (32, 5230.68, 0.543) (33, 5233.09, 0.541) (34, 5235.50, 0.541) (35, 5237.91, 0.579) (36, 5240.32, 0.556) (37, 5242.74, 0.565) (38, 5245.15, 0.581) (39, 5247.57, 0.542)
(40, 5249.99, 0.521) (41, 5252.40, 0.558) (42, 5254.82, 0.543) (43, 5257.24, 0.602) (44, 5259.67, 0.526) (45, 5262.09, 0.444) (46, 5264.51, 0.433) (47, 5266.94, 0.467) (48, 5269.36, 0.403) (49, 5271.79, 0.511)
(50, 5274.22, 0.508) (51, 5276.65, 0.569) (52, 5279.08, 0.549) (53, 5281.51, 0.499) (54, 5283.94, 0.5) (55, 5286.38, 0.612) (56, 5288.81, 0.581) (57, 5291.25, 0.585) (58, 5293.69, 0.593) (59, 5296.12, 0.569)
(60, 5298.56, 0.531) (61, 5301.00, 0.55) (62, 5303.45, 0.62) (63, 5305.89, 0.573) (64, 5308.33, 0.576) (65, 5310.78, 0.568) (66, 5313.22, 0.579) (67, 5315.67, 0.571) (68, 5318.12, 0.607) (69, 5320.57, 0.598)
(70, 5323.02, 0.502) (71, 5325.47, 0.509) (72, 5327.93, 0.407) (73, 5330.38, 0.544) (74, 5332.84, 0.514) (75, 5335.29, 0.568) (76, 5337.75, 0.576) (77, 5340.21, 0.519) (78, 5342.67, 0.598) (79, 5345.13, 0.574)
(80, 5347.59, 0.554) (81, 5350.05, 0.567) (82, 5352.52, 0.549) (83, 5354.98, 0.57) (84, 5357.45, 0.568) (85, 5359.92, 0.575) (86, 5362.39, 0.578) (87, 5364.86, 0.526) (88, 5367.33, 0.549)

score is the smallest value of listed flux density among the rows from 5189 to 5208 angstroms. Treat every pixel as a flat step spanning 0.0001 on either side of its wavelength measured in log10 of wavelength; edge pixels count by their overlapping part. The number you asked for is 0.461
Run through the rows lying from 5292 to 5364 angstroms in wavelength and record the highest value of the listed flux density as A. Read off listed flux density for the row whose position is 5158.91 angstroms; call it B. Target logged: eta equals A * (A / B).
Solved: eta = 0.72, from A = 0.62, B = 0.536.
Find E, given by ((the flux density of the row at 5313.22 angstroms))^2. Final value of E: 0.34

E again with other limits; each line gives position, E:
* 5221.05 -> 0.33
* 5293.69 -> 0.35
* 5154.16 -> 0.31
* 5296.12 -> 0.32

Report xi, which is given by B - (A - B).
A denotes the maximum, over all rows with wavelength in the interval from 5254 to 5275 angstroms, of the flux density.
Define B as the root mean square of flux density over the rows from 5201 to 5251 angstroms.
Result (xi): 0.47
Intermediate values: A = 0.602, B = 0.54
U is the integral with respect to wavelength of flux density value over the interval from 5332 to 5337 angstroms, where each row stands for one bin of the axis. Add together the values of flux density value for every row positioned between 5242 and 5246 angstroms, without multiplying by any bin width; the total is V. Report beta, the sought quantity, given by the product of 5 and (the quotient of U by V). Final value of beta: 11.9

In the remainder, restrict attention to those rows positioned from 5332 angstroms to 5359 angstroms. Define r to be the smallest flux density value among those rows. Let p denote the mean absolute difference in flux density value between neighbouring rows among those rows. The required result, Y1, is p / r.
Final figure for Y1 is 0.06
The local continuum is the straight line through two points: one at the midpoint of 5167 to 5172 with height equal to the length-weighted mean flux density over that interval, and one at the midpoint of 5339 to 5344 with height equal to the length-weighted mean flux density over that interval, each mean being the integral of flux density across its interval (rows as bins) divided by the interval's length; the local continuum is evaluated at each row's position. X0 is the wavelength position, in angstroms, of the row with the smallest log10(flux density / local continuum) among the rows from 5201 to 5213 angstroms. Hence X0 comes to 5206.65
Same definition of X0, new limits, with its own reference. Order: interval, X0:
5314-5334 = 5327.93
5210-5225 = 5216.25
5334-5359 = 5340.21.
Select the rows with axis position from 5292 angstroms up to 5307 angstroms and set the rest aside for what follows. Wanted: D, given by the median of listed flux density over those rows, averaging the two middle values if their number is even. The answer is 0.571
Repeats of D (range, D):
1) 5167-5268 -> 0.529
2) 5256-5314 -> 0.559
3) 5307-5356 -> 0.568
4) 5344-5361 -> 0.568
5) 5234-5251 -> 0.556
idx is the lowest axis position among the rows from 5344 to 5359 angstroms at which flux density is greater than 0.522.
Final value 5345.13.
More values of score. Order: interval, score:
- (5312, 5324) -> 0.502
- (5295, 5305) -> 0.531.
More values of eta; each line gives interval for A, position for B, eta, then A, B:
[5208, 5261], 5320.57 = 0.61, 0.602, 0.598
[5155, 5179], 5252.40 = 0.51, 0.536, 0.558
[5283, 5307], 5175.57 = 0.80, 0.62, 0.481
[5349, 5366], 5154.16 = 0.60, 0.578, 0.554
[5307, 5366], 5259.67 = 0.70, 0.607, 0.526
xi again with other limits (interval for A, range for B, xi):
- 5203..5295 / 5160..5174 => 0.23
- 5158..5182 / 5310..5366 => 0.57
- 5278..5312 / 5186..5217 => 0.42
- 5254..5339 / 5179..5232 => 0.40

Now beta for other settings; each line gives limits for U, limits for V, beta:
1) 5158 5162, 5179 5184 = 14.8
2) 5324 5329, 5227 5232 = 10.7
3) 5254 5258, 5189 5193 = 11.4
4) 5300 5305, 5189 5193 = 14.6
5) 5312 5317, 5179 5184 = 19.9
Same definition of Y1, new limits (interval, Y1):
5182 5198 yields 0.27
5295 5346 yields 0.10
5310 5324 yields 0.06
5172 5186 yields 0.43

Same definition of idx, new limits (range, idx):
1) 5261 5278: 5276.65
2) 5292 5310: 5293.69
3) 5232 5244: 5233.09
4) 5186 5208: 5189.89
